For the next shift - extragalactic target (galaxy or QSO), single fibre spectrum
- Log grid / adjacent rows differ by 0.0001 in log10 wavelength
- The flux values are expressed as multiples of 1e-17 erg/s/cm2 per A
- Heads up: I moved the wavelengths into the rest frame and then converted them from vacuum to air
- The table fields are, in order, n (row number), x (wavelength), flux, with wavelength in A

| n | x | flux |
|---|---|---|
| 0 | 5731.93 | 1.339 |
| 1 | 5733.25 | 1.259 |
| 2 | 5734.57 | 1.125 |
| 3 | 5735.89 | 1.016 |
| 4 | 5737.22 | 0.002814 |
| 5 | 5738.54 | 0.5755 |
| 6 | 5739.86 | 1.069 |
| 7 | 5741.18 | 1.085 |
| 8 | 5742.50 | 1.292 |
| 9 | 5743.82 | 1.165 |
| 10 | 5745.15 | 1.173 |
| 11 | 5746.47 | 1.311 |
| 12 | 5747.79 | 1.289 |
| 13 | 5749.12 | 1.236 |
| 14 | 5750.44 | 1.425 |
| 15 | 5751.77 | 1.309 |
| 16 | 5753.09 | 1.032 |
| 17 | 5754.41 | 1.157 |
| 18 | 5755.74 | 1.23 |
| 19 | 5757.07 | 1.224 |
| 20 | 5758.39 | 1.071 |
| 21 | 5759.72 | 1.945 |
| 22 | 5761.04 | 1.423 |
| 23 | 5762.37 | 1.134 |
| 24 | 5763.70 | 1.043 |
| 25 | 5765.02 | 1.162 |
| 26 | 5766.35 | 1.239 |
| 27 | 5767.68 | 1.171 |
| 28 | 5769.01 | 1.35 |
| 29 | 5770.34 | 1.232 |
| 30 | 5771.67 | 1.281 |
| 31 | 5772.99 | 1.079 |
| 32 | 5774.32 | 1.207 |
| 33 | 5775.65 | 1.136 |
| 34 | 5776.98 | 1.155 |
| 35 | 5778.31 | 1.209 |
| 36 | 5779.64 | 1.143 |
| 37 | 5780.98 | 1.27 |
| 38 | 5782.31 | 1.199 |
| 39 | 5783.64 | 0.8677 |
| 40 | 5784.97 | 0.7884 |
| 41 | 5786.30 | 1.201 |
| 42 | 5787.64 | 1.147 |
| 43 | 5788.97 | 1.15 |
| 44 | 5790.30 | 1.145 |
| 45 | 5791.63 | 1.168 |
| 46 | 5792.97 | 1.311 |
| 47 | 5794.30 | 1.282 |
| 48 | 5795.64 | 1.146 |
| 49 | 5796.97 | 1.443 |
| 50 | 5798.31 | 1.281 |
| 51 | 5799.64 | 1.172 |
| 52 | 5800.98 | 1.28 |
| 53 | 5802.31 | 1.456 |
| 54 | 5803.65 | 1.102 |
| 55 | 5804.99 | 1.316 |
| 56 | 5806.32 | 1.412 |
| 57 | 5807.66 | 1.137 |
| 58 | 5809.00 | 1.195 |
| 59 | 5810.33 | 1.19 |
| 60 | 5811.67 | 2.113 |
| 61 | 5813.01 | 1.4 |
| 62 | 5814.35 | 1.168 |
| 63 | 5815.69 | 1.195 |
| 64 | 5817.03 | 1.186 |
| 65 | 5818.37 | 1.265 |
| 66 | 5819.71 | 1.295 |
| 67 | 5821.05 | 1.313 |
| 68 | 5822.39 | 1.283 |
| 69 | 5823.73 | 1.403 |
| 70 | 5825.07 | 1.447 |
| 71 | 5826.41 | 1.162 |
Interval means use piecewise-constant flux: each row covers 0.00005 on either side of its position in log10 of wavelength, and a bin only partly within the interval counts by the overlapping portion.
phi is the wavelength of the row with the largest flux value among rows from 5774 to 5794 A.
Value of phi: 5792.97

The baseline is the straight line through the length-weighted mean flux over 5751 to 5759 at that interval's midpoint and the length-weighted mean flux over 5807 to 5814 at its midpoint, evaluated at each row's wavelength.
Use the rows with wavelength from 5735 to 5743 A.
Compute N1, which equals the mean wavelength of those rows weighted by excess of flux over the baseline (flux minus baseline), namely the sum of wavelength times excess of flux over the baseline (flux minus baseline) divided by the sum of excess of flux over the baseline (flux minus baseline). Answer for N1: 5737.2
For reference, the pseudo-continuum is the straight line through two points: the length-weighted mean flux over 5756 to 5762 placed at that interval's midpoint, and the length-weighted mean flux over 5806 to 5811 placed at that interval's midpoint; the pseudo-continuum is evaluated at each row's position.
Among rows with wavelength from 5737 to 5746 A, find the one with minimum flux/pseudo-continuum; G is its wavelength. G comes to 5737.22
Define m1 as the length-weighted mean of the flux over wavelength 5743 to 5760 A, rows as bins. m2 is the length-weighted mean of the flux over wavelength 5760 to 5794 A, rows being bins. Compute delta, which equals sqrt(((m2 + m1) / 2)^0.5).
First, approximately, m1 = 1.26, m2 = 1.18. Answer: 1.05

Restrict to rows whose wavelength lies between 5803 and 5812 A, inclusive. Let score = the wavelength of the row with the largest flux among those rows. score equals 5811.67 A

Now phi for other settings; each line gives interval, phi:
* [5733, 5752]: 5750.44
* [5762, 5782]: 5769.01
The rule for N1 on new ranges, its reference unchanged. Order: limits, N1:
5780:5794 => 5786.3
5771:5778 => 5775.1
